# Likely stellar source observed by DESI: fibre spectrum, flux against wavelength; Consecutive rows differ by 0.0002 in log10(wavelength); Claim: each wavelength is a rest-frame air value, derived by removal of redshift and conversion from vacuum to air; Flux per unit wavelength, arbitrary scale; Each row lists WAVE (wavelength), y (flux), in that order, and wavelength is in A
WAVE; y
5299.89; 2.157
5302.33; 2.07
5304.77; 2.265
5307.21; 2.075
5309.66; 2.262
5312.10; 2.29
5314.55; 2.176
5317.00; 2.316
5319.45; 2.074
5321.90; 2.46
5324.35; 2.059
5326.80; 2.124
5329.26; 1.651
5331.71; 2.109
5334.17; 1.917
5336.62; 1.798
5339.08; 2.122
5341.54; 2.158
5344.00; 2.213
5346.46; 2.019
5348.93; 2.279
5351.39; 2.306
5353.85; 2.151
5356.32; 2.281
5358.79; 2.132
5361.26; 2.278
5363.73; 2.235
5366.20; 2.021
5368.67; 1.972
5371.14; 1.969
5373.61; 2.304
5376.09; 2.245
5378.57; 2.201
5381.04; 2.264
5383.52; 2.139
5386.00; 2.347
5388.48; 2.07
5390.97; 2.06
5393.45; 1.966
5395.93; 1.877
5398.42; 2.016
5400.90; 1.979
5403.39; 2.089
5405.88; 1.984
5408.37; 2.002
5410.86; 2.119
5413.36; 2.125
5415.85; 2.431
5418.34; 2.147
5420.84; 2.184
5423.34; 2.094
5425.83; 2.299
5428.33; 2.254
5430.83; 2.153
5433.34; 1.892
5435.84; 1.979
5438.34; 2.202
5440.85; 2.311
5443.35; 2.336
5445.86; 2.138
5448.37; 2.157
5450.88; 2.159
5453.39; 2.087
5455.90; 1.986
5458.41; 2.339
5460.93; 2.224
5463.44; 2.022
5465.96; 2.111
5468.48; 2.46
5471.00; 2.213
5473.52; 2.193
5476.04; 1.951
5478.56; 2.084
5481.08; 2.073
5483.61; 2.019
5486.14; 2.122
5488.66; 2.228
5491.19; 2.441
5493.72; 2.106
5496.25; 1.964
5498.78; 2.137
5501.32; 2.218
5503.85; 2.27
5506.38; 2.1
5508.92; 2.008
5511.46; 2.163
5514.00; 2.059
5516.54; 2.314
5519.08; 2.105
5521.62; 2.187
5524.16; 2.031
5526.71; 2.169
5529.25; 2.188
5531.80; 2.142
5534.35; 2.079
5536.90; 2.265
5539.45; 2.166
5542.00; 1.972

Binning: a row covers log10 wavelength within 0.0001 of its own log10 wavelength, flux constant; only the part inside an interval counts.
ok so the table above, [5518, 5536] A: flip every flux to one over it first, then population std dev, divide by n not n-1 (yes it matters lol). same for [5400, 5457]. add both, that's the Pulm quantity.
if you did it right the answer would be 0.041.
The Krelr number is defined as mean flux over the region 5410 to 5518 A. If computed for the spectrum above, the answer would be 2.16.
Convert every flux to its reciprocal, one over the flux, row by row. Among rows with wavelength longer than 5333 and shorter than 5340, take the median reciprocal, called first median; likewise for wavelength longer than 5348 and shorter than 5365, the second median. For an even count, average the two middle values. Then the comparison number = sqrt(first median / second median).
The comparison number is 1.09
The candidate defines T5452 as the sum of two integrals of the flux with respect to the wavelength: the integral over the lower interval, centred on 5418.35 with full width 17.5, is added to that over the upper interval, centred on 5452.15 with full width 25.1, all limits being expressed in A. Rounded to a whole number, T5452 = 93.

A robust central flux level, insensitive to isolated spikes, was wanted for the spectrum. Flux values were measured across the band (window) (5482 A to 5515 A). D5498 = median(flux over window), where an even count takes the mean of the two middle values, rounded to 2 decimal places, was 2.12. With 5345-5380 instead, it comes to 2.22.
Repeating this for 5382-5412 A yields 2.04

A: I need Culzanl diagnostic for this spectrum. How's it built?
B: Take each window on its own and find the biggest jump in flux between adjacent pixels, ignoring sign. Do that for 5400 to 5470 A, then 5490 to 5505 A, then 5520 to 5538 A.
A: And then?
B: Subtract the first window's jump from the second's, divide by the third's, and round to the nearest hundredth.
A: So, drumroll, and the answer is -0.10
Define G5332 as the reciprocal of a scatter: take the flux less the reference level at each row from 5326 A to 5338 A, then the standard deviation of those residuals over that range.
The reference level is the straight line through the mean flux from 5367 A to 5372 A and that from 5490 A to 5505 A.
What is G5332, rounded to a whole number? 5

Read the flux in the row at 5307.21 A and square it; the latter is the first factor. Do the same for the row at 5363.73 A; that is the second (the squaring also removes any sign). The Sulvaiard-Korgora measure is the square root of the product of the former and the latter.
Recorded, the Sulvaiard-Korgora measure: 4.6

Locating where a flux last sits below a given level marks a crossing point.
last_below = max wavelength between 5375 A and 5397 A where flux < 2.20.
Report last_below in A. 5395.93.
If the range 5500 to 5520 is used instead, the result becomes 5519.08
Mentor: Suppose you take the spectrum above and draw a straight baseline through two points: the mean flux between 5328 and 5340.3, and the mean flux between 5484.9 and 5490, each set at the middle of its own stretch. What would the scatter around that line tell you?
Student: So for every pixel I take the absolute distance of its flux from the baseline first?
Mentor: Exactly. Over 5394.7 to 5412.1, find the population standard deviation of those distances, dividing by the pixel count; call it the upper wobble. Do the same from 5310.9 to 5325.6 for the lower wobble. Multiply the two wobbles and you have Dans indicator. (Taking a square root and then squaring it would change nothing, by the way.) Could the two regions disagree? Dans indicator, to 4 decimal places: 0.0055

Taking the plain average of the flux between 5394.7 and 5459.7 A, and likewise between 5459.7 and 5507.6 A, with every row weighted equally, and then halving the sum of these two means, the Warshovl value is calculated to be 2.14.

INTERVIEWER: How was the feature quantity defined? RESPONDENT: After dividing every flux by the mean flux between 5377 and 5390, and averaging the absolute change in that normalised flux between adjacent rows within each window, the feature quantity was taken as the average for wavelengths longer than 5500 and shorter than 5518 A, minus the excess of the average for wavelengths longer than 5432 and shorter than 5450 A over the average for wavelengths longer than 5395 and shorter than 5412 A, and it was 0.05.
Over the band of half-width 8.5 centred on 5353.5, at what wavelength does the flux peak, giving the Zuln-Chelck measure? 5351.39 A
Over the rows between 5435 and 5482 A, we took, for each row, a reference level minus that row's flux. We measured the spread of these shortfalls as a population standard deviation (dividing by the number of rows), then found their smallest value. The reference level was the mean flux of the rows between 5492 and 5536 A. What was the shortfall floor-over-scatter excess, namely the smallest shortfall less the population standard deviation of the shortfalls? -0.46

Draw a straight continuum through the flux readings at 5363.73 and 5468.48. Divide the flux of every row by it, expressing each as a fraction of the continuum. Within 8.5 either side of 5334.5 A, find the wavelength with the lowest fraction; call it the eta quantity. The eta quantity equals 5329.26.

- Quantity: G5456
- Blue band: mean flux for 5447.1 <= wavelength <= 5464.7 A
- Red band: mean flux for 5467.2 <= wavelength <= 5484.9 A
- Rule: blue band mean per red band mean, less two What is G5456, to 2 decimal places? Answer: -1.00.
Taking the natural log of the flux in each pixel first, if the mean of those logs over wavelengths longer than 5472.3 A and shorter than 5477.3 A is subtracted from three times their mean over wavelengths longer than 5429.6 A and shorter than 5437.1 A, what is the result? 1.4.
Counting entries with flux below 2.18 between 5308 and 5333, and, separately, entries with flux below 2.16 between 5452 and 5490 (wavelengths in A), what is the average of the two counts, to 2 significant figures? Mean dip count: 7.5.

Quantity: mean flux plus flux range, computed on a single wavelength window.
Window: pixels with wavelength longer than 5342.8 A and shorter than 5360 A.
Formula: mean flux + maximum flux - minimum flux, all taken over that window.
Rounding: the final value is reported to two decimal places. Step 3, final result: 2.48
